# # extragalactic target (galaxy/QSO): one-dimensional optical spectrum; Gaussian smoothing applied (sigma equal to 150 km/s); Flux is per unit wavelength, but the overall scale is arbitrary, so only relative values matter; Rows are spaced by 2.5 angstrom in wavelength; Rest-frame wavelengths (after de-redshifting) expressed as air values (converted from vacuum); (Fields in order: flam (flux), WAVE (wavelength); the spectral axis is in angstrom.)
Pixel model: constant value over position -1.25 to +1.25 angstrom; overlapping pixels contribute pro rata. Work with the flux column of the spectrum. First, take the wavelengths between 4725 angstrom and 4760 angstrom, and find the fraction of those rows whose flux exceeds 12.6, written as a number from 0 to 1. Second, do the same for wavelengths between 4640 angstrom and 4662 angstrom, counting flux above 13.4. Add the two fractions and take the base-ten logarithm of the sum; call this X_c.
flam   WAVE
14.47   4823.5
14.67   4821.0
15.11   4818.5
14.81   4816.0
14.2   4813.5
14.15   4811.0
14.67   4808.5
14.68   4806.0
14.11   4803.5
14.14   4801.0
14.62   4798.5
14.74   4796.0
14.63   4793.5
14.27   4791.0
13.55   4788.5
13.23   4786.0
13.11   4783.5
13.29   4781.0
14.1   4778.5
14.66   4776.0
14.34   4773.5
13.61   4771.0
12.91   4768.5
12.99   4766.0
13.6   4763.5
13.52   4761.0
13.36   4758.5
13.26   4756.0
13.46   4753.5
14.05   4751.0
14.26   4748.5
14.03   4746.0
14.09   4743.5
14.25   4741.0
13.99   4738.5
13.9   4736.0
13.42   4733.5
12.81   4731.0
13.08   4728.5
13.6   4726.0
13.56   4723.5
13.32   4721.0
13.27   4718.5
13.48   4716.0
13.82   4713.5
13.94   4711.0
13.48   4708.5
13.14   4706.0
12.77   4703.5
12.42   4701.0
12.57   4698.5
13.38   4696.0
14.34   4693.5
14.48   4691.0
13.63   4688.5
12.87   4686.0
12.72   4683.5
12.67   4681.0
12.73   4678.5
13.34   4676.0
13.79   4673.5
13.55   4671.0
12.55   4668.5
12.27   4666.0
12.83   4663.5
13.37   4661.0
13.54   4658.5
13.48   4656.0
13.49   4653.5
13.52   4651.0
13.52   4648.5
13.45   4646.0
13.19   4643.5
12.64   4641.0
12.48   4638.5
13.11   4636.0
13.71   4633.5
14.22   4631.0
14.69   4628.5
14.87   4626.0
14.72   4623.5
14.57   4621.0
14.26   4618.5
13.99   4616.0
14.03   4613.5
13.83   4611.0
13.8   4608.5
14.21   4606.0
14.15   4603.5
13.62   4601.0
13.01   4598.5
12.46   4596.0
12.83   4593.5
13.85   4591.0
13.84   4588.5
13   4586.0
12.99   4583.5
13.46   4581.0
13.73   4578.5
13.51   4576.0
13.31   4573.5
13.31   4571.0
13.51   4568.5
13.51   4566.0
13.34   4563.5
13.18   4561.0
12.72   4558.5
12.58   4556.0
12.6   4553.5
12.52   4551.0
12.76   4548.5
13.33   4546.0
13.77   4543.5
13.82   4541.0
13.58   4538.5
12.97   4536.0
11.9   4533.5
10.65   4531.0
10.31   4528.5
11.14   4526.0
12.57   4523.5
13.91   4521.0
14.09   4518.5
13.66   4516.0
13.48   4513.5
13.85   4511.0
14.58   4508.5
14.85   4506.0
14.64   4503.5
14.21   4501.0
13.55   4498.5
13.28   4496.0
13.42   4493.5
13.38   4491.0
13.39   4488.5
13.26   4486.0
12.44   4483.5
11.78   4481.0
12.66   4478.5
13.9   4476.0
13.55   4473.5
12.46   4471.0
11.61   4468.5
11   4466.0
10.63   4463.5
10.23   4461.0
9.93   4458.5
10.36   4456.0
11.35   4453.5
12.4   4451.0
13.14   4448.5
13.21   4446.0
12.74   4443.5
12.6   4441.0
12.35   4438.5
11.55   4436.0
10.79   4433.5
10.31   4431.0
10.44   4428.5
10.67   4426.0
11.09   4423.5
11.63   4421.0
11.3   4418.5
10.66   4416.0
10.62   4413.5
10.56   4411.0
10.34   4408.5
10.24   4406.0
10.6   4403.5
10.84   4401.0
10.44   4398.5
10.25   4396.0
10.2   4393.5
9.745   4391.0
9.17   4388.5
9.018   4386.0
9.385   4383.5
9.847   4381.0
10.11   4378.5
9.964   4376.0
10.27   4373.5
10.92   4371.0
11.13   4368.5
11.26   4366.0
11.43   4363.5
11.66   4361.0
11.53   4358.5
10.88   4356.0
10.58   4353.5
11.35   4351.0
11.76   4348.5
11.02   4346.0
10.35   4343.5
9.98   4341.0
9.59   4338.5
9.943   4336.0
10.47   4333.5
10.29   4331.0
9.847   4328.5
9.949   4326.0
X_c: 0.222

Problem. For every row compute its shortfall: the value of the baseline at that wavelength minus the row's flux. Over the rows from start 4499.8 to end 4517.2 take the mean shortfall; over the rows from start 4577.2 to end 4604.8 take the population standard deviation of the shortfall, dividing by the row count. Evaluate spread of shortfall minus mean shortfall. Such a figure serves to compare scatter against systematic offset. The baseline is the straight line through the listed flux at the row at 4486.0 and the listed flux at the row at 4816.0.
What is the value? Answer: 1.3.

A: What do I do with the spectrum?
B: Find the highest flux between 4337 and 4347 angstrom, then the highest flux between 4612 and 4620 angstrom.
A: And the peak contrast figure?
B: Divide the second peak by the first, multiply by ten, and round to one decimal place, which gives 12.9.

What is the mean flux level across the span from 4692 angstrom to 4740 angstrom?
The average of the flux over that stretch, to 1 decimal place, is 13.4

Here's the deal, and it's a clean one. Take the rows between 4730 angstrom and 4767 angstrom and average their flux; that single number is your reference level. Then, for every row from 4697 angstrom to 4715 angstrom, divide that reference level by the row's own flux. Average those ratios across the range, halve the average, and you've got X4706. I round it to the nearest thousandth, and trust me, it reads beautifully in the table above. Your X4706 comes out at 0.520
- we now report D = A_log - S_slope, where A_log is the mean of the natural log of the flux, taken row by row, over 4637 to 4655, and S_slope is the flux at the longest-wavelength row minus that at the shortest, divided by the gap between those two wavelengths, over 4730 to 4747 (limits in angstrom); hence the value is 2.50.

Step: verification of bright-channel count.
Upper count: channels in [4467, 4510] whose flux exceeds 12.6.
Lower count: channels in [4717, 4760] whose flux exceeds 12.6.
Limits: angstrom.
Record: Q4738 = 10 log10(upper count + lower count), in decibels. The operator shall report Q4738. 14.8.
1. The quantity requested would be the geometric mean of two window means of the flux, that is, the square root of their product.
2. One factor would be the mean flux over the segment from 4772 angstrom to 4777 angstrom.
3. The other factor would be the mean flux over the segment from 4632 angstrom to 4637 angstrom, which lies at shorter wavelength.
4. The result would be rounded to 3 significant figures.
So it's 13.9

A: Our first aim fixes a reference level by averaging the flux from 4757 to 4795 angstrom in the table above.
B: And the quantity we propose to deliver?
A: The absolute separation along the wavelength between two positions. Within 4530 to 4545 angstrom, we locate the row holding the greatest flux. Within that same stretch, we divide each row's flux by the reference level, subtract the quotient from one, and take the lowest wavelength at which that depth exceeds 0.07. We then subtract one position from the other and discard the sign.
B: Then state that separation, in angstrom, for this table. 10.0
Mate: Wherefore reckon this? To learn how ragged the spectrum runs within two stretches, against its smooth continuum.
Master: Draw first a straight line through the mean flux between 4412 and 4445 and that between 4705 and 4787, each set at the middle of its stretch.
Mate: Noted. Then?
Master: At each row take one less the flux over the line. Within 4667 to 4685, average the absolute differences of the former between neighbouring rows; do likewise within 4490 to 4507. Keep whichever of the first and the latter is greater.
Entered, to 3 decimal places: 0.031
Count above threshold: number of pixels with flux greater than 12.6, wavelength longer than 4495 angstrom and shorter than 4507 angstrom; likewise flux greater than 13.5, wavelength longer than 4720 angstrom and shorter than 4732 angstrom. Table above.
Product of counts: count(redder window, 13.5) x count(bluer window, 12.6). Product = 10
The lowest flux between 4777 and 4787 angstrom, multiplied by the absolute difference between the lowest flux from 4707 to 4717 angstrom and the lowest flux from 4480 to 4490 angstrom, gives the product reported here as 22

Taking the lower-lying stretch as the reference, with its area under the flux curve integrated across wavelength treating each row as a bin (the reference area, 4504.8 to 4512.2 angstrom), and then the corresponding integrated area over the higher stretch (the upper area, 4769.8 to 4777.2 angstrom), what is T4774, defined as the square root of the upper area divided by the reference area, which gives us 0.99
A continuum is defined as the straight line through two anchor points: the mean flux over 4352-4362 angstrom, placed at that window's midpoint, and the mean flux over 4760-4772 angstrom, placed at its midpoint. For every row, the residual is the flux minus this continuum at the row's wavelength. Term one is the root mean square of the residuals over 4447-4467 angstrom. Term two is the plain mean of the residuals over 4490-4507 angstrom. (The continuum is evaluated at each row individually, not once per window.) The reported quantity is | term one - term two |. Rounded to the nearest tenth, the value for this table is 0.8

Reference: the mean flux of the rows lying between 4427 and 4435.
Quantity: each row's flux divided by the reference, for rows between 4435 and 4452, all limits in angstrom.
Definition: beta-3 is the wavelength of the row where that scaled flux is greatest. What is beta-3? 4446.0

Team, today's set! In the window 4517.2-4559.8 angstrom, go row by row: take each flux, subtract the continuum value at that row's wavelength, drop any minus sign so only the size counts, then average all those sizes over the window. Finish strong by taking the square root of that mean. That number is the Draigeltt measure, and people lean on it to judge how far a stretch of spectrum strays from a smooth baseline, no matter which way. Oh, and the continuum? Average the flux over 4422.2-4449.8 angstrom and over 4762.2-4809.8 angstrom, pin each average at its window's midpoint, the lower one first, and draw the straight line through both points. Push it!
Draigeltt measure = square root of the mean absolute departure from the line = 1.0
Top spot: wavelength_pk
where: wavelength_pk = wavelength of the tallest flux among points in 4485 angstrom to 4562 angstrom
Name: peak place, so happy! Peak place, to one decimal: 4506.0 angstrom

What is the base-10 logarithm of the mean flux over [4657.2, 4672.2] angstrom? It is 1.115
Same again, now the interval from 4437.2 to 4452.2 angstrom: 1.105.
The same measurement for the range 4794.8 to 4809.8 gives 1.161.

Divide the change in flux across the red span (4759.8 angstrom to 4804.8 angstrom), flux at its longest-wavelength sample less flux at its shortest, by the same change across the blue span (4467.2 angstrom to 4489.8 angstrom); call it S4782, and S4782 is 0.3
